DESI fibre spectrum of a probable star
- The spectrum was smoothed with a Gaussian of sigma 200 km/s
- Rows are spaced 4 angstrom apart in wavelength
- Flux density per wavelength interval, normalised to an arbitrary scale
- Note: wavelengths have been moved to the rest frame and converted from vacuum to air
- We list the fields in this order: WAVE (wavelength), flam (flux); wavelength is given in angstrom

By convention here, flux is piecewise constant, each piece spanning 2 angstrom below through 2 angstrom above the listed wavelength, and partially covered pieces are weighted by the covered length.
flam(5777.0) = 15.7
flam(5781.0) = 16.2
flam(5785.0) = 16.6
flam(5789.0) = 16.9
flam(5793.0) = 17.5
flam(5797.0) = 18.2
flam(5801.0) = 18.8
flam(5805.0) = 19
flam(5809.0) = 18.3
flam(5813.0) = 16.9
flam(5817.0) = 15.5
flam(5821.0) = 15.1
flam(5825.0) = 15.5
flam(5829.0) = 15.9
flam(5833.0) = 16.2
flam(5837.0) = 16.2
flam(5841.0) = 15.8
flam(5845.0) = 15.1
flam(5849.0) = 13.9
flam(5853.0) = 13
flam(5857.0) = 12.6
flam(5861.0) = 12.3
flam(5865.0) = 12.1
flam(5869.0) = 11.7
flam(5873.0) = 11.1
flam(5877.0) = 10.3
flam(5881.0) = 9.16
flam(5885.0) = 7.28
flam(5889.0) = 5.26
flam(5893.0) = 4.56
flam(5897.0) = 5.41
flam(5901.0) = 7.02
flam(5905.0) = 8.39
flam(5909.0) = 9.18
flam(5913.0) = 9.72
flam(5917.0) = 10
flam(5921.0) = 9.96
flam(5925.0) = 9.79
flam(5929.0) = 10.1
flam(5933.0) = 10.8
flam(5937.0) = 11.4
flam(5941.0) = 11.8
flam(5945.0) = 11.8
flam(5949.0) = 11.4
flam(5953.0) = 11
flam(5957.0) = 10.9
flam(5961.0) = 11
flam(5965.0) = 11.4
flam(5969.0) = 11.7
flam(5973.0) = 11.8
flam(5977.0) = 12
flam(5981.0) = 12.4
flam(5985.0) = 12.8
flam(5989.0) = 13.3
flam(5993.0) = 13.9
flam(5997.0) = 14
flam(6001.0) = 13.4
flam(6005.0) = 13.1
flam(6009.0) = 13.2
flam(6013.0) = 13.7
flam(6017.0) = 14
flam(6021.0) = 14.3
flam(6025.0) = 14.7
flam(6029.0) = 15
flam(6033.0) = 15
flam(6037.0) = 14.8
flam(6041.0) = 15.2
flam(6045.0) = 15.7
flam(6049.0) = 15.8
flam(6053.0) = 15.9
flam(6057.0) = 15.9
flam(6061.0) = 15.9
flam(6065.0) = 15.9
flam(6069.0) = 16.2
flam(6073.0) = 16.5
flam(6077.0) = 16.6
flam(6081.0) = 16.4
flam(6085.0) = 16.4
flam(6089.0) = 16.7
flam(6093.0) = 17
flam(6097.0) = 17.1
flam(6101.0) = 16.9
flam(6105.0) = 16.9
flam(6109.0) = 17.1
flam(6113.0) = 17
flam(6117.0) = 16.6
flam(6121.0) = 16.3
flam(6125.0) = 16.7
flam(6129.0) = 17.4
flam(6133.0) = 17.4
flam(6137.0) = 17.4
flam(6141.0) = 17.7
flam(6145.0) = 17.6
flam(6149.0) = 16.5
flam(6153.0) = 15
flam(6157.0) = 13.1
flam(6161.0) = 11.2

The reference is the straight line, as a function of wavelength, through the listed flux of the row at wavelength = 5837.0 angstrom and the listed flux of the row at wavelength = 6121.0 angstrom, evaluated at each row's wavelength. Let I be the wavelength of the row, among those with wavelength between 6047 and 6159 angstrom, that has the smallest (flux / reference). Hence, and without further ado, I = 6157.0 angstrom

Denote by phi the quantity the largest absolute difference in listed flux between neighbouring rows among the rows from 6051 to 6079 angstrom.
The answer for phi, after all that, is 0.30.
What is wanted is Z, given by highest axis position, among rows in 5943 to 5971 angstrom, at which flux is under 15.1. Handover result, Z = 5969.0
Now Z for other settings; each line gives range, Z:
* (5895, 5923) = 5921.0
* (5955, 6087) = 6037.0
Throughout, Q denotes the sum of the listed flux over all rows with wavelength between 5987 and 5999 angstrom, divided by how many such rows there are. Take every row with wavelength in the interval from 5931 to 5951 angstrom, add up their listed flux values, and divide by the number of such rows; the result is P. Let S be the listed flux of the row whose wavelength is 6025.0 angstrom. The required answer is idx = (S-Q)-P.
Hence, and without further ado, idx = -10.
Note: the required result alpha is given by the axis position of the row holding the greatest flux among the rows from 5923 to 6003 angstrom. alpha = 5997.0 angstrom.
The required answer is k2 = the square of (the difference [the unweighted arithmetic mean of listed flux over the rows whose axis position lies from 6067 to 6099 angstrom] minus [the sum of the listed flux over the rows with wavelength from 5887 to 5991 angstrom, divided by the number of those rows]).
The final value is 41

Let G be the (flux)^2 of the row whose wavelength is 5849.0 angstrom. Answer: 193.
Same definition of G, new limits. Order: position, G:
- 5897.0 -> 29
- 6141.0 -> 313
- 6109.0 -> 292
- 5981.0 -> 154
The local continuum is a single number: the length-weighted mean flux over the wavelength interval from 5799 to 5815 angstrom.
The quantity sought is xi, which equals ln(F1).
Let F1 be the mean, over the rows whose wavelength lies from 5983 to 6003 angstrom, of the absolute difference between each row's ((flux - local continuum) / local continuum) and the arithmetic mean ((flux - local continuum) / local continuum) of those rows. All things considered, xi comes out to -3.9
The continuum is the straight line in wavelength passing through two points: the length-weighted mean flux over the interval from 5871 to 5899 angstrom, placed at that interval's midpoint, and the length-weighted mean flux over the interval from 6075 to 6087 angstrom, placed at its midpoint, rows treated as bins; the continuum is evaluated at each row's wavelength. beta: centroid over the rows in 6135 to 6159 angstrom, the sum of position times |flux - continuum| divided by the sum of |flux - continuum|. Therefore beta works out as 6150.8 angstrom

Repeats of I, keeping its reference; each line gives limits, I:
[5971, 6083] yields 5973.0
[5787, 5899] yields 5893.0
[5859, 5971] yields 5893.0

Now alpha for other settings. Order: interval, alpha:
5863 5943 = 5865.0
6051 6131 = 6129.0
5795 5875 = 5805.0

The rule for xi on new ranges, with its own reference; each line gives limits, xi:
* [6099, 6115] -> -5.5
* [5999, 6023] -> -3.9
